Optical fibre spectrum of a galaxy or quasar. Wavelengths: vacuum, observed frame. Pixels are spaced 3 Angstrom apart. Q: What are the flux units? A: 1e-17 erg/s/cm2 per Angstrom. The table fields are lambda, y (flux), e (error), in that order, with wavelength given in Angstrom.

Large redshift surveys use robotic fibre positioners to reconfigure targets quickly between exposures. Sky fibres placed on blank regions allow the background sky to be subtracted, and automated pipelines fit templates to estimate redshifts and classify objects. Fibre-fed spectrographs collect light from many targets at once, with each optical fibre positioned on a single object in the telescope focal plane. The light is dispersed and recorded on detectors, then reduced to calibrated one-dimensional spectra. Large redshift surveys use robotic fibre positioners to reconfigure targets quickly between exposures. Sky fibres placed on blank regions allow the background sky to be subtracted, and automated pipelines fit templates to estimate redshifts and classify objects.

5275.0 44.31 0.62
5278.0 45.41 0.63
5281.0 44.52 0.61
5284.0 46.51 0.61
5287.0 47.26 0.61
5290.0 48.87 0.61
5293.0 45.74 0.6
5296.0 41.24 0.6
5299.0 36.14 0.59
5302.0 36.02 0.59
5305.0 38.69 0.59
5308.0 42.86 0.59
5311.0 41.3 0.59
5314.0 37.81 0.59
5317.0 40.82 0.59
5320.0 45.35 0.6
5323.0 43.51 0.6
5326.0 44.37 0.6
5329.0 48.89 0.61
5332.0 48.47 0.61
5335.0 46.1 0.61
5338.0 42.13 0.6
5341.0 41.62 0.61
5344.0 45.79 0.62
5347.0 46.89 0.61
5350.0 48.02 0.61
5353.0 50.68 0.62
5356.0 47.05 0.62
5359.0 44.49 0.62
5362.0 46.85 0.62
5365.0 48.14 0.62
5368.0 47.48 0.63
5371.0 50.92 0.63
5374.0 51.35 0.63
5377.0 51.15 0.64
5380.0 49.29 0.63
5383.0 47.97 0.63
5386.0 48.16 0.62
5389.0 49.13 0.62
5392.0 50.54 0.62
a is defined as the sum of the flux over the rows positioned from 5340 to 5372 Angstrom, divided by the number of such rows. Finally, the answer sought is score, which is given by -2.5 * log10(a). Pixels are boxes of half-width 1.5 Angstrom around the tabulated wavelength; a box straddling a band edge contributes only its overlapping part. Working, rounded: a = 47.1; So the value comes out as -4.18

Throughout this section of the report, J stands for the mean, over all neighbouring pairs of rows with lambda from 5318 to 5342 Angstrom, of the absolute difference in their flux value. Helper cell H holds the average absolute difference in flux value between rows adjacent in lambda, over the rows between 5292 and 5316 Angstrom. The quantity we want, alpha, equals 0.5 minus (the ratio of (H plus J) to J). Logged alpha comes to -2.0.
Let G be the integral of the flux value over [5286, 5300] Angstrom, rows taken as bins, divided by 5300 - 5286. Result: 44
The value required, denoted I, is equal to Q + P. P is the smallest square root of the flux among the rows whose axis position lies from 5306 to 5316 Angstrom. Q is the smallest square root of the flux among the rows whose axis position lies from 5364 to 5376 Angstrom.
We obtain 13.0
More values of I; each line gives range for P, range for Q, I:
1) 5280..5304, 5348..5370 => 12.7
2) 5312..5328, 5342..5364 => 12.8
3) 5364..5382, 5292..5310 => 12.9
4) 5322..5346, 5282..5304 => 12.5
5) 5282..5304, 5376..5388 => 12.9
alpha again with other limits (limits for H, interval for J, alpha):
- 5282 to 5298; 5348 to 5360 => -1.3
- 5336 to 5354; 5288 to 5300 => -1.0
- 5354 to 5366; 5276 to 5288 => -2.2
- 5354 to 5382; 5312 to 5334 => -1.1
